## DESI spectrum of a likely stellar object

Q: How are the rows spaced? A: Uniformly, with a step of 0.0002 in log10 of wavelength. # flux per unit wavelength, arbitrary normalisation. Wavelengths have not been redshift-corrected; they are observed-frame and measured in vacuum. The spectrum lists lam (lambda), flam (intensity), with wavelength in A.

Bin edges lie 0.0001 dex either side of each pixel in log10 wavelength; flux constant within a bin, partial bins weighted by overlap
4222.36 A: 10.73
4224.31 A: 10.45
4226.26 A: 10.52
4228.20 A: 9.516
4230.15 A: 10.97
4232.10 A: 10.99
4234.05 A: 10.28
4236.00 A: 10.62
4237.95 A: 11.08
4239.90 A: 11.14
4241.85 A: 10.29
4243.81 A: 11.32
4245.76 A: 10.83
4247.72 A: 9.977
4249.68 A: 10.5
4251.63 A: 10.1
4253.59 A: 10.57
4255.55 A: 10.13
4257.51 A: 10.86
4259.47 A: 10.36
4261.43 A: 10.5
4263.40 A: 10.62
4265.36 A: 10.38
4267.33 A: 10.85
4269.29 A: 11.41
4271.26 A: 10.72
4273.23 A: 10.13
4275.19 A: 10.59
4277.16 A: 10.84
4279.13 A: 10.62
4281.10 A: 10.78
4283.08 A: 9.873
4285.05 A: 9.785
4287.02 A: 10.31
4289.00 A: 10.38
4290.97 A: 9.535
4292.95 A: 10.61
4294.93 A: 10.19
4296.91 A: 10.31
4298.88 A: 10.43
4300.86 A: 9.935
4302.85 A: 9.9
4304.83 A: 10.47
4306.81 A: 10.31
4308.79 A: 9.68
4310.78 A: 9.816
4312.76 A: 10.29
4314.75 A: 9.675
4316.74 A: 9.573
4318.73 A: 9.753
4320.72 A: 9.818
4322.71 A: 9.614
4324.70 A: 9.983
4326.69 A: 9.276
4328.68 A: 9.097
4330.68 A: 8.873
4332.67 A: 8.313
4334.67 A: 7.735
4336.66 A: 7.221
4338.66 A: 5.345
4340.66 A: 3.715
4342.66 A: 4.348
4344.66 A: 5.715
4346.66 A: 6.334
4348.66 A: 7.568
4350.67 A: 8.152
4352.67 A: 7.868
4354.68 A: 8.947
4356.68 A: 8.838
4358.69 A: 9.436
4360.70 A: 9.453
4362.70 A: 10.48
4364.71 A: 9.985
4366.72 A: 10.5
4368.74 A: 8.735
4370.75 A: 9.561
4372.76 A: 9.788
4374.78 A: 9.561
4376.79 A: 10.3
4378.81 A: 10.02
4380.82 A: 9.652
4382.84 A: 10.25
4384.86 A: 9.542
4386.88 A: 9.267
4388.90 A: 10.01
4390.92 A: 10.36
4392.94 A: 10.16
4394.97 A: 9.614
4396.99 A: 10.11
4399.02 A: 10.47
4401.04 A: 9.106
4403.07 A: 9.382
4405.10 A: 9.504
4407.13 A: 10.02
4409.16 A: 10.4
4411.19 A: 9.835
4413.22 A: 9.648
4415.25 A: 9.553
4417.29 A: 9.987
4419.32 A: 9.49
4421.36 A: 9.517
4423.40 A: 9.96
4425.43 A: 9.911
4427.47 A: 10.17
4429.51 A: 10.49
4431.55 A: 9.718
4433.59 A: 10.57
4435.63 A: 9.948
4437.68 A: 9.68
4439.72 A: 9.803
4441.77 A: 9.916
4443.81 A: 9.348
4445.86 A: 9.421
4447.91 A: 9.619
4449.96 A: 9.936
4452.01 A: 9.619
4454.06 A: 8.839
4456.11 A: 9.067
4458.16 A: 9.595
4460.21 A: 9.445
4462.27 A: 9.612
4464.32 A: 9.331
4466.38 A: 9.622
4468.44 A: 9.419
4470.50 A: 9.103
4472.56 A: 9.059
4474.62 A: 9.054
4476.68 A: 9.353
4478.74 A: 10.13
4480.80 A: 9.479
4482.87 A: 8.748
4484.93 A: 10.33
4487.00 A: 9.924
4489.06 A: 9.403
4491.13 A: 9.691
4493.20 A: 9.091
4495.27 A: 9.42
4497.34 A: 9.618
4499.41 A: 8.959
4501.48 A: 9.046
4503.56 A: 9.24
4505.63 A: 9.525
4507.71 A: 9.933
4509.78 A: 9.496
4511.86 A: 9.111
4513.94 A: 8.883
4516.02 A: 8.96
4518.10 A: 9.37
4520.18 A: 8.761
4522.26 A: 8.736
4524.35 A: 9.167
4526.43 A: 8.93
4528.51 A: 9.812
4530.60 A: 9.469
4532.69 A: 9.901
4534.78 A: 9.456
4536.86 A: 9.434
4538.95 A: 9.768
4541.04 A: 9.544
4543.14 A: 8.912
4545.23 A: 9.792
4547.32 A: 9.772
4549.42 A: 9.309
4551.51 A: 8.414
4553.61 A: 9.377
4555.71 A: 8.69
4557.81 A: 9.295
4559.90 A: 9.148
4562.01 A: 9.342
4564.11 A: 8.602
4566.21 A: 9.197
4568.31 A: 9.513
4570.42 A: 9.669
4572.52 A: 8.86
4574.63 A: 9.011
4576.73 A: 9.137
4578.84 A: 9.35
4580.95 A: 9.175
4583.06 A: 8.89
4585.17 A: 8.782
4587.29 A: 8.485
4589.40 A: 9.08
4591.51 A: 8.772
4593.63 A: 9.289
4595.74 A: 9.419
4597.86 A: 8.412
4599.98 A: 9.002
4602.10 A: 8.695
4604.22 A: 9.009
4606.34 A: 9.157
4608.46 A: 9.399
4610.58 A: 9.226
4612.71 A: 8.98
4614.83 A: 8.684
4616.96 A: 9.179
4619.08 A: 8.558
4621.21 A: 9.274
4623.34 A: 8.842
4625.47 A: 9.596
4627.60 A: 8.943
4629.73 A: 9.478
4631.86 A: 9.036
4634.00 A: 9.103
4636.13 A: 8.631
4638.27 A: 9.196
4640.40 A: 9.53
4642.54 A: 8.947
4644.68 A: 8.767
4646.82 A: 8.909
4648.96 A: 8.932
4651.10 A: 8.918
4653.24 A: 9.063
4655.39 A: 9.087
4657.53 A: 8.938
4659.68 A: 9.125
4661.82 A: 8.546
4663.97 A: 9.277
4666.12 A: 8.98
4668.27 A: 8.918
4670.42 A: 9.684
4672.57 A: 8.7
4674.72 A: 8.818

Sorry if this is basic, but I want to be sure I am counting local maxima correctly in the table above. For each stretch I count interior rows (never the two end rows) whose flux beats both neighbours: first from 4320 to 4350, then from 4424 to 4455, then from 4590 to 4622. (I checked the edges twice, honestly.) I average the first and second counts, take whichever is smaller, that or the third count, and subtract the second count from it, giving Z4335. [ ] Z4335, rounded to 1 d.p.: -1.5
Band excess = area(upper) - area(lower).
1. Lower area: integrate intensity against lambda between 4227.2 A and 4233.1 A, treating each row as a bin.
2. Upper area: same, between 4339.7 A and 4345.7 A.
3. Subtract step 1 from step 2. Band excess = -34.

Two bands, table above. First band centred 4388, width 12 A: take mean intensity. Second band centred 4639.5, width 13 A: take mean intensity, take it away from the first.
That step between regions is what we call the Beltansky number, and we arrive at 0.9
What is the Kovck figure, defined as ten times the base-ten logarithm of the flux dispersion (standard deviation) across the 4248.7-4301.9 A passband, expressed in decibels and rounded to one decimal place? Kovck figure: -4.1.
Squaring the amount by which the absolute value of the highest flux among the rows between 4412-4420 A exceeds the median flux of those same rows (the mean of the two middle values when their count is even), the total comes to 0.15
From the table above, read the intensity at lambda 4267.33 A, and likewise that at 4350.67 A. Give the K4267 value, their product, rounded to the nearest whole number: 88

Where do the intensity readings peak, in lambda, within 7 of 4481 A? 4484.93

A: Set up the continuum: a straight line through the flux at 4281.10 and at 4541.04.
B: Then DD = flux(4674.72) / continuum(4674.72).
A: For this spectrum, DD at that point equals 0.99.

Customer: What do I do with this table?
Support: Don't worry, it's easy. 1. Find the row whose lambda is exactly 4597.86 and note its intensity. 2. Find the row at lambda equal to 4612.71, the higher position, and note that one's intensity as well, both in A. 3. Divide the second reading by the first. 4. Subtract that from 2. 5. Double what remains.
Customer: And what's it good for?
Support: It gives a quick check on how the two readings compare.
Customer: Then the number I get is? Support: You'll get 1.86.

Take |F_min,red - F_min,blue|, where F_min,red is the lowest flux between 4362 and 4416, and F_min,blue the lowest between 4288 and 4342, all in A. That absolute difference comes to 5.0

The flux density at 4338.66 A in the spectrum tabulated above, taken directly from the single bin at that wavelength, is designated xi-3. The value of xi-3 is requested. 5.345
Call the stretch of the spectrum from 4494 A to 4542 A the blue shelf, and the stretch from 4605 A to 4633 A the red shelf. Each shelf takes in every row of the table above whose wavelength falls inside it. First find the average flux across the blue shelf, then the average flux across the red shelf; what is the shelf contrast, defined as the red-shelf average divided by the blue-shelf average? 0.98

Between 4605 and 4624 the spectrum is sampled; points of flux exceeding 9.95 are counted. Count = 0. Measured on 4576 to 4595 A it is 0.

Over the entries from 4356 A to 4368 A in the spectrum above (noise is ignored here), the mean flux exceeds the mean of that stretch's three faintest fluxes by 0.54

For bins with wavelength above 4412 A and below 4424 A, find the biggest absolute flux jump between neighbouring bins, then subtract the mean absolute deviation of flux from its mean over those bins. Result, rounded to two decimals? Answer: 0.31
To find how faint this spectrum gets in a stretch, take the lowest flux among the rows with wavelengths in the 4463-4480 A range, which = 9.054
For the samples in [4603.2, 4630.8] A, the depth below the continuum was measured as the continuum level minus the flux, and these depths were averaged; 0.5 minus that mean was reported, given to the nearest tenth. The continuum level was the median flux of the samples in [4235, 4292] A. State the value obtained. -1.0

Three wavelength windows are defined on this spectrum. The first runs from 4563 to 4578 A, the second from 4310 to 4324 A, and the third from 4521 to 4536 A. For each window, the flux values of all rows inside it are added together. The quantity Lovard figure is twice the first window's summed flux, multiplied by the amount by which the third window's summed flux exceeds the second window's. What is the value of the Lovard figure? -393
